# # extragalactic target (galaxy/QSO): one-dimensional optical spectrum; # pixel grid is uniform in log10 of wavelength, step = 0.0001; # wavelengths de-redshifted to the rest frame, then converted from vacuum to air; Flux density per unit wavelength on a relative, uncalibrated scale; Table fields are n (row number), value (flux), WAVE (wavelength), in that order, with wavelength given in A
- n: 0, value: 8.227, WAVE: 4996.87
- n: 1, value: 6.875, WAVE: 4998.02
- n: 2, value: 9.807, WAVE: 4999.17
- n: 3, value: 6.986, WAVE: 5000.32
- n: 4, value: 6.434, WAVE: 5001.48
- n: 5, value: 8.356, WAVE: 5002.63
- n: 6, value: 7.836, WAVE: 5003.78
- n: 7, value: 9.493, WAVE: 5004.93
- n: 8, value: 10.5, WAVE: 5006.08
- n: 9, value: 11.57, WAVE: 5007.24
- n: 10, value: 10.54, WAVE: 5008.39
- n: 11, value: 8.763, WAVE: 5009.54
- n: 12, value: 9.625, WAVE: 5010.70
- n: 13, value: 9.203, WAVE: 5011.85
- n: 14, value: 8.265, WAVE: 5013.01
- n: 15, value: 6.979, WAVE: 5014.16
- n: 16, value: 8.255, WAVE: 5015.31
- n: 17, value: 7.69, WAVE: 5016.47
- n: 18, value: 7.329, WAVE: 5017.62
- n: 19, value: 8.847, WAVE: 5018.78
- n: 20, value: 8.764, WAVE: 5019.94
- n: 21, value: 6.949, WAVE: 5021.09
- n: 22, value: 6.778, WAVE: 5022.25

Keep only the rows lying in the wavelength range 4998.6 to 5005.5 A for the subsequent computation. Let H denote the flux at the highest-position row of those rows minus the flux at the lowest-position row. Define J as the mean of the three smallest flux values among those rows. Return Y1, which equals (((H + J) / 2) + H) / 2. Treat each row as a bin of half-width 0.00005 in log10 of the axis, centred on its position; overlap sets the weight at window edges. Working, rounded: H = -0.3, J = 7.1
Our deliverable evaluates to 1.5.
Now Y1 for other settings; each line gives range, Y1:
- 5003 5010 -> 2.9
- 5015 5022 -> 0.9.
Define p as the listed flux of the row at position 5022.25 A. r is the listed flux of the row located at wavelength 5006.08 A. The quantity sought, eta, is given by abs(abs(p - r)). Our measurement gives 3.7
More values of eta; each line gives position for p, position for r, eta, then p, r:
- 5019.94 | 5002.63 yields 0.4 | 8.764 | 8.356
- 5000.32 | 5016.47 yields 0.7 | 6.986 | 7.69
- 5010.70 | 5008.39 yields 0.9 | 9.625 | 10.54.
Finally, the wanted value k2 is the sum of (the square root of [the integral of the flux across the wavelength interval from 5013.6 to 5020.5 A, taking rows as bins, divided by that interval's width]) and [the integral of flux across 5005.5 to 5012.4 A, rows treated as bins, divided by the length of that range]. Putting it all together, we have 12.9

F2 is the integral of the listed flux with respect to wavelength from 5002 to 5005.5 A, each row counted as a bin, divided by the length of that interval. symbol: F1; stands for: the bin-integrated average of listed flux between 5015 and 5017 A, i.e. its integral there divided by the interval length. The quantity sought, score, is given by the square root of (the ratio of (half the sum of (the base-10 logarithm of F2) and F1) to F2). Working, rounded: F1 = 7.9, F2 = 8.54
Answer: 0.72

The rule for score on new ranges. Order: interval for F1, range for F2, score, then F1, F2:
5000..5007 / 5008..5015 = 0.73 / 8.5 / 8.83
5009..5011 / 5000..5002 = 0.86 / 9.1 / 6.65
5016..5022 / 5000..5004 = 0.77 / 7.9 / 7.38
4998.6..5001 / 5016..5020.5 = 0.75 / 8.3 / 8.16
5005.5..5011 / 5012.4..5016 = 0.84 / 10.2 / 7.84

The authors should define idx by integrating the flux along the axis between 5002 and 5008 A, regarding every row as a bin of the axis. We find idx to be 57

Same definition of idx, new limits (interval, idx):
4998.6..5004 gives 43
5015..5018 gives 23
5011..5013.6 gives 23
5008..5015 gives 62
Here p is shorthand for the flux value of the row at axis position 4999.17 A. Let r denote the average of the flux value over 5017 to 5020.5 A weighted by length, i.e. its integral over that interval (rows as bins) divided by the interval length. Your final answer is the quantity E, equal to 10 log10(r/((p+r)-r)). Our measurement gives -0.7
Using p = 9.807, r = 8.3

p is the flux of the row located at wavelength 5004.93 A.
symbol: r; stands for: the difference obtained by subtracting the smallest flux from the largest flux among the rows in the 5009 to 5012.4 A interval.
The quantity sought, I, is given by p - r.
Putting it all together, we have 9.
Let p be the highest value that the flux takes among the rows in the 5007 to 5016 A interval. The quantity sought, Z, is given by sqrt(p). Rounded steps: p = 11.57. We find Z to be 3.4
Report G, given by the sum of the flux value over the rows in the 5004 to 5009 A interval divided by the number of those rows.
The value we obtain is 10.5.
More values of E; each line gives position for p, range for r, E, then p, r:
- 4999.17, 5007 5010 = 0.2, 9.807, 10.2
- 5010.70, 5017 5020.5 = -0.6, 9.625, 8.3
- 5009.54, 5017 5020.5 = -0.2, 8.763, 8.3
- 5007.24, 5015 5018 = -1.7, 11.57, 7.7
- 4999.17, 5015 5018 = -1.0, 9.807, 7.7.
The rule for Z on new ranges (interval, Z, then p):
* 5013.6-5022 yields 3.0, 8.847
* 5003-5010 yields 3.4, 11.57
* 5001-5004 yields 2.9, 8.356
